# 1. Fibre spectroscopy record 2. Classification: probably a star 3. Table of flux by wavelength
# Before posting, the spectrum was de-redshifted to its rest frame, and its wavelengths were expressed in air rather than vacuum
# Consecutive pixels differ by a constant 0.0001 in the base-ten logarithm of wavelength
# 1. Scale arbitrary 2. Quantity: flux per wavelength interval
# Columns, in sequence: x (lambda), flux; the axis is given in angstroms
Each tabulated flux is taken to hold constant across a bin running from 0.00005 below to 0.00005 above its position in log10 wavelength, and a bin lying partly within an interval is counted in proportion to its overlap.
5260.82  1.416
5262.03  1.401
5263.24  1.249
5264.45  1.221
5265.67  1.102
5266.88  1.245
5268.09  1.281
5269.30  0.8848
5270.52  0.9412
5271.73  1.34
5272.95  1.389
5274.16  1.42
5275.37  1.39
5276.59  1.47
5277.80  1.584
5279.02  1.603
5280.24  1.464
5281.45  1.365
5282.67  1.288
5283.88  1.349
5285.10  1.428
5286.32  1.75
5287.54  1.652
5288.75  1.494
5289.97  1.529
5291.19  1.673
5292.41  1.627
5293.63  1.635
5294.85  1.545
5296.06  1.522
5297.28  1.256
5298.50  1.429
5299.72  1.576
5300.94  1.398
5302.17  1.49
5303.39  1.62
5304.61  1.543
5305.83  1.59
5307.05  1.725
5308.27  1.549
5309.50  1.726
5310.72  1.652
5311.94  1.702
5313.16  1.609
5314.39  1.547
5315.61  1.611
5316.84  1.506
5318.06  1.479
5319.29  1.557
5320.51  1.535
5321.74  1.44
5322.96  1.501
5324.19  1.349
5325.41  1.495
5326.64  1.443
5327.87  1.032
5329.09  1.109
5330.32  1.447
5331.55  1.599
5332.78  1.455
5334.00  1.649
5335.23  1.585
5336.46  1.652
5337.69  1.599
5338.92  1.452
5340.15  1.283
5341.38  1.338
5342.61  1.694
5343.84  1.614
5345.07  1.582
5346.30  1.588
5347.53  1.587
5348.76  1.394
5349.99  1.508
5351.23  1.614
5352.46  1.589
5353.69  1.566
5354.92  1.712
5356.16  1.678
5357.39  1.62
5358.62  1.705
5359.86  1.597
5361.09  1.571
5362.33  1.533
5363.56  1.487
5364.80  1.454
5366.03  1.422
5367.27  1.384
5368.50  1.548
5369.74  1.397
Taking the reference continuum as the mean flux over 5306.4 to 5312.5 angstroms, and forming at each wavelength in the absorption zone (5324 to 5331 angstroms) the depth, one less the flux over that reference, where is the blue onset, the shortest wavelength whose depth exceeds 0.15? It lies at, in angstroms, 5324.19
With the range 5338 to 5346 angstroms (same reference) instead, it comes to 5340.15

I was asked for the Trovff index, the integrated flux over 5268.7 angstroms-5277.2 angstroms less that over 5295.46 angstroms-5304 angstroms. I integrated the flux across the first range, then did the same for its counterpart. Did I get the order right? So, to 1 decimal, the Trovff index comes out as -1.8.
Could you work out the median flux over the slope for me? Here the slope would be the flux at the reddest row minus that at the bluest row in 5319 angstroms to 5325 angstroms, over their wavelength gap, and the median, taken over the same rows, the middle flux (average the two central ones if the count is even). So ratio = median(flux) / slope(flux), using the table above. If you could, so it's -35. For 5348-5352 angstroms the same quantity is 17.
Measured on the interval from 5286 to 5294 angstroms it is -104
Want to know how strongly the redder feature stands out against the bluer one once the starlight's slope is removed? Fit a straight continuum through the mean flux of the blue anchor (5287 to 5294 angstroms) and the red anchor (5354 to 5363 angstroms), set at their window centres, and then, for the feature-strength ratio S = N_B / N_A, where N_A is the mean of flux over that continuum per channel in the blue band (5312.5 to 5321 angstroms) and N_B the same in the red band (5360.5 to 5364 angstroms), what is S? 0.98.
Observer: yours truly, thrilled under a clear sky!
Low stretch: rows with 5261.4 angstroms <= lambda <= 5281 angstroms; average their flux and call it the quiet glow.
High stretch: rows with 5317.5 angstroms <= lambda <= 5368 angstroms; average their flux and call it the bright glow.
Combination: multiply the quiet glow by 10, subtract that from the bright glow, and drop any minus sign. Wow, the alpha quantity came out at 12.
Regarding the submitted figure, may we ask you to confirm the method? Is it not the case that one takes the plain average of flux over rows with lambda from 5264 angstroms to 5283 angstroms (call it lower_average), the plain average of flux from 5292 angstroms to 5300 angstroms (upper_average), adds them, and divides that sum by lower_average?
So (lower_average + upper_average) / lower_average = 2.15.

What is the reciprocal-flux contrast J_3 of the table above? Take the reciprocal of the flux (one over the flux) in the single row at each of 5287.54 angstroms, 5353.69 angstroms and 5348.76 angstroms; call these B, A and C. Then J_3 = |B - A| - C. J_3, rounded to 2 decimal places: -0.68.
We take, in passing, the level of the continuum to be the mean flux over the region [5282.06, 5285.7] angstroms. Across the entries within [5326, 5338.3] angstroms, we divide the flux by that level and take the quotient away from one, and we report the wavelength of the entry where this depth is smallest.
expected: 5336.46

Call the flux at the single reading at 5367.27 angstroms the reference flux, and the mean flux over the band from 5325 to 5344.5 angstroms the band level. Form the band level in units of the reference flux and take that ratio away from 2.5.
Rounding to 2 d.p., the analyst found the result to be 1.44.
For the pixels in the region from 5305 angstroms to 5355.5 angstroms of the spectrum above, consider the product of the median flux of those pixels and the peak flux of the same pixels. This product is 2.70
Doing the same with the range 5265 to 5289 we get 2.43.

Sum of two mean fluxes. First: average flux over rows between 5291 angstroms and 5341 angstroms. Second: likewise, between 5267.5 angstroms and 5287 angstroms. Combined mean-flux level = 2.89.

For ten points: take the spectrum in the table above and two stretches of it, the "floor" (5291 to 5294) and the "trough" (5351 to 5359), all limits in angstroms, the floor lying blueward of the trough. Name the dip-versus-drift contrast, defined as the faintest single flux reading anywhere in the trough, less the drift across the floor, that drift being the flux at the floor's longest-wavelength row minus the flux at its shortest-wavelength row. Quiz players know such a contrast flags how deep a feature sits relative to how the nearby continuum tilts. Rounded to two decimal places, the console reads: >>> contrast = 1.60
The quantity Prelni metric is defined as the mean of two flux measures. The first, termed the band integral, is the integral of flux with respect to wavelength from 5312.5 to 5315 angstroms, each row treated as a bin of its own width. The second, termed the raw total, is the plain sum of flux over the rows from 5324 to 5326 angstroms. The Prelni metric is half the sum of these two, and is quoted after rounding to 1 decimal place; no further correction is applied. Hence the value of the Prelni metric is 3.4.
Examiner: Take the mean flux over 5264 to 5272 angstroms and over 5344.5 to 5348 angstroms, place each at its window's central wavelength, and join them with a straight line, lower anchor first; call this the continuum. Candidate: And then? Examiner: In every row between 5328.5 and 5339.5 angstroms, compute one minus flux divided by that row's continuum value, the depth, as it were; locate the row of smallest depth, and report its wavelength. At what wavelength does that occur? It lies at 5334.00 angstroms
